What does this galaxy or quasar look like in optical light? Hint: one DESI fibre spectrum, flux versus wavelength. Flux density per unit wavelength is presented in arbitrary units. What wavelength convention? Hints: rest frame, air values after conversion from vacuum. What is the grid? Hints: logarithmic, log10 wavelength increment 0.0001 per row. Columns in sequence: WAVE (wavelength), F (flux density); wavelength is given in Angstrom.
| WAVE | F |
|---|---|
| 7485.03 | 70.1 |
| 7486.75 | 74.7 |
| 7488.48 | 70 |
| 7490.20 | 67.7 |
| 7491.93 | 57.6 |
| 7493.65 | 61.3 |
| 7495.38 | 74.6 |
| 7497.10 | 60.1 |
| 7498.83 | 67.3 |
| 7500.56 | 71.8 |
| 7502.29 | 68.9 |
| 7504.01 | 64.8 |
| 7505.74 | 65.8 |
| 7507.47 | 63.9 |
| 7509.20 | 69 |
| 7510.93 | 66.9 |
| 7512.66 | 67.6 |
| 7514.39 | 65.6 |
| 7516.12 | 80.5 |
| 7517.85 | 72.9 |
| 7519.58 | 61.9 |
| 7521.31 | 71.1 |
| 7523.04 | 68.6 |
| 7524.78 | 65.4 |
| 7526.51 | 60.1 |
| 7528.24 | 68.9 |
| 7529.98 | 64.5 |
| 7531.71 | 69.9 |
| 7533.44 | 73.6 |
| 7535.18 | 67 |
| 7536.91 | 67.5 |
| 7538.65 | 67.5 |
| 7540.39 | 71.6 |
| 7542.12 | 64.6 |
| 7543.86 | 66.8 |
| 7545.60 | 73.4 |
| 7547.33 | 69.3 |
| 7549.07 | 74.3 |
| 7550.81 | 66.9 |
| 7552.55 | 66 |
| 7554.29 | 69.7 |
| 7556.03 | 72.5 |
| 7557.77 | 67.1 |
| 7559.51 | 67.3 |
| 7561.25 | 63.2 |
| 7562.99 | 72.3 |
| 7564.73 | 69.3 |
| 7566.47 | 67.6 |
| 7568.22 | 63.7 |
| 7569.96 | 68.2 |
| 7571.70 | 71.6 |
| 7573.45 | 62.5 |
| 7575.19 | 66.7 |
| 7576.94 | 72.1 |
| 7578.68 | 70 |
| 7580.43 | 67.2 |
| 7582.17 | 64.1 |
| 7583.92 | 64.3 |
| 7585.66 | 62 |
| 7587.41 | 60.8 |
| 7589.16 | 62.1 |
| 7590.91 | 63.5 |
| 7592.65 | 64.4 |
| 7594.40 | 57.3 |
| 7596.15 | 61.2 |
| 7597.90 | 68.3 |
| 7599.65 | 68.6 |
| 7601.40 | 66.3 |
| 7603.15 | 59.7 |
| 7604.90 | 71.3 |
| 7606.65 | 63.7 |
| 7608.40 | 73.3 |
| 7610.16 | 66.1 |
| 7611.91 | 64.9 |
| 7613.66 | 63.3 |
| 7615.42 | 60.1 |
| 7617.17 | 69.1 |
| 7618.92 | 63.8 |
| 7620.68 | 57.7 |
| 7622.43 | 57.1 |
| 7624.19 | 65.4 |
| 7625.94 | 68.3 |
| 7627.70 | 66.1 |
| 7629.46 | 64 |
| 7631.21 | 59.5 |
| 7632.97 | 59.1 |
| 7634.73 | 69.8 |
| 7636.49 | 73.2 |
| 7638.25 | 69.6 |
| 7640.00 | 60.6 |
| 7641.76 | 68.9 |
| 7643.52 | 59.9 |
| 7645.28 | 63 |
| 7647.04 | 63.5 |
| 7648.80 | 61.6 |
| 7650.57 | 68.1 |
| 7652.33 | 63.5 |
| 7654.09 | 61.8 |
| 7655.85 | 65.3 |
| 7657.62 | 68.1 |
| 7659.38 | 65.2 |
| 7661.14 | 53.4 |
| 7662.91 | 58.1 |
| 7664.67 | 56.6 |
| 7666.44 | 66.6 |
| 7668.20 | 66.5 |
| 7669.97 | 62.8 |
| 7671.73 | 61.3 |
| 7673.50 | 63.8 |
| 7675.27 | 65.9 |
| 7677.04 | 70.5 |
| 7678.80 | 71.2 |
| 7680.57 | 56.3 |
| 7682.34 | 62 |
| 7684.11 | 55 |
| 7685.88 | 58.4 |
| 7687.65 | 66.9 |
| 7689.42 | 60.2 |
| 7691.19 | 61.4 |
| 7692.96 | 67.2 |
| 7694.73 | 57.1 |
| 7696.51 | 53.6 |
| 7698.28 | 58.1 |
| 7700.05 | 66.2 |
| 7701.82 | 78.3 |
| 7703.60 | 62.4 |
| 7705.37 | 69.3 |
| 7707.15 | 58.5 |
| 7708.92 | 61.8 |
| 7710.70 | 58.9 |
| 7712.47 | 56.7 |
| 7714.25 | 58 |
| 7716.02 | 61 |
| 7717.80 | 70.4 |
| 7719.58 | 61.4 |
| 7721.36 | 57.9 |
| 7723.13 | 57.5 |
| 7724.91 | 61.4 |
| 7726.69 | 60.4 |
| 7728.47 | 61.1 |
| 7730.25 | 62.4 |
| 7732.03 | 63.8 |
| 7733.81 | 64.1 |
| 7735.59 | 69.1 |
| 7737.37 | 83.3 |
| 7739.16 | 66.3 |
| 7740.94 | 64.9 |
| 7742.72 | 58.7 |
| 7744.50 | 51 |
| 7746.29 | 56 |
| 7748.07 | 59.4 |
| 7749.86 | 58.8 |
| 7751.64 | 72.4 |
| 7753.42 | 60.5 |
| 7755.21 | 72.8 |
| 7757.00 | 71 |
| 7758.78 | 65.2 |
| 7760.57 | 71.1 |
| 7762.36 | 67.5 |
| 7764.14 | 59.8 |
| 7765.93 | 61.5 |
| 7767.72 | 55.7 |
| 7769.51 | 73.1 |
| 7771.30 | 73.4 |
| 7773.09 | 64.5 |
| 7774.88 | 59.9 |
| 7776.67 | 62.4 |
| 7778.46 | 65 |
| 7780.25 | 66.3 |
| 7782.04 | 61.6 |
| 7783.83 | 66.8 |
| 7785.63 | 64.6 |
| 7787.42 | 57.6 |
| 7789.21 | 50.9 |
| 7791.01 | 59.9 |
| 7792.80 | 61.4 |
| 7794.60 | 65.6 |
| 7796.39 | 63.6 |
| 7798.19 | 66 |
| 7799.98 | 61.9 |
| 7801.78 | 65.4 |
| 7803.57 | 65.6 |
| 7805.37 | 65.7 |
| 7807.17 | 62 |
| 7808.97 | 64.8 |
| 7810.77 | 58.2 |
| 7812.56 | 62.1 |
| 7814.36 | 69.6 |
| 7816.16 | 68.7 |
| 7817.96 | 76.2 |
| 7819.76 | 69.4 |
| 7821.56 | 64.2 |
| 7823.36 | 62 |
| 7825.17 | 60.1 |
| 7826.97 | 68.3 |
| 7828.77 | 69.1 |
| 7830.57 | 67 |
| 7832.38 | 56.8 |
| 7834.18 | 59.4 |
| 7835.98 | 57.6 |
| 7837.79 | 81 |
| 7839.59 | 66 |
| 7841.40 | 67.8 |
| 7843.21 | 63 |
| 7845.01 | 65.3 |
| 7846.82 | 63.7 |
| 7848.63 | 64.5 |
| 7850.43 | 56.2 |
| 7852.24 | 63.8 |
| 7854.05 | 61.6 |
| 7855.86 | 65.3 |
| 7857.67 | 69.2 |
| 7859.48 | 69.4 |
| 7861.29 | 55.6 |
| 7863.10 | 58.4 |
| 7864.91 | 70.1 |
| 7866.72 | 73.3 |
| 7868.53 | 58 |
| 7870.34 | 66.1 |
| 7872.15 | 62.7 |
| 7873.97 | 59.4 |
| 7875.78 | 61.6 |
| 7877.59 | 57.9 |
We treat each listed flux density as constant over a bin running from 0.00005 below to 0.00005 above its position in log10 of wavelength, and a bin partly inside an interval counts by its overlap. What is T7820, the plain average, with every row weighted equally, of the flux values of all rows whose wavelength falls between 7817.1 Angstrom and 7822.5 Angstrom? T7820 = 70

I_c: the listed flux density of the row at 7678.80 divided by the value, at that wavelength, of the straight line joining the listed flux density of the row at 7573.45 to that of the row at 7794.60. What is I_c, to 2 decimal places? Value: 1.11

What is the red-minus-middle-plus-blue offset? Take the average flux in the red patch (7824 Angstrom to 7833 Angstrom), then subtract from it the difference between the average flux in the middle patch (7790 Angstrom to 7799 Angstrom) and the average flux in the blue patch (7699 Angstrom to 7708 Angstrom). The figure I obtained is 68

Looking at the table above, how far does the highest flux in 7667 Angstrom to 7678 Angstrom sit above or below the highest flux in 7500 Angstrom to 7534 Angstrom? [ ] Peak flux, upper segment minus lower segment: -10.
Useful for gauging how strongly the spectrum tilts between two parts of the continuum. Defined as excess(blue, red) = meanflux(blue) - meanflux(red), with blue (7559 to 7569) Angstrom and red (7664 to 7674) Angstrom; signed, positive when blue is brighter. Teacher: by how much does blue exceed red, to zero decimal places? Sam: 4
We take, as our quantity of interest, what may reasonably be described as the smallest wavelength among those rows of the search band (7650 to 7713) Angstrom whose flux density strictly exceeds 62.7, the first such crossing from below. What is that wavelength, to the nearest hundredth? 7650.57 Angstrom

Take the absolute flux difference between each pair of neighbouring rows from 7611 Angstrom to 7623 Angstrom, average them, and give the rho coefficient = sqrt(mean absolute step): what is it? 2.1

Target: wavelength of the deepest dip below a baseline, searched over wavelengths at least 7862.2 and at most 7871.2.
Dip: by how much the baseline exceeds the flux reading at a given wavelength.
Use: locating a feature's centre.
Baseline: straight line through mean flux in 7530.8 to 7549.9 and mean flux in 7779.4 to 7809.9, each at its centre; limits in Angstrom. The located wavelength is 7868.53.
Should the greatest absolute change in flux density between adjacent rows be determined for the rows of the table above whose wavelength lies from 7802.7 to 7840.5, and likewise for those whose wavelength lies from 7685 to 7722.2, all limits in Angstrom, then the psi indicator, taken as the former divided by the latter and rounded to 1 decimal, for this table 1.5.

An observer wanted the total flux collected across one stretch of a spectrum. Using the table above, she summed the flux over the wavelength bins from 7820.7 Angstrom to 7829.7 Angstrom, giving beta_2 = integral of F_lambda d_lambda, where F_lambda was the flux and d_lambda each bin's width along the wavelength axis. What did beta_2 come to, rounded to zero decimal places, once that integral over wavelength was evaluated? 583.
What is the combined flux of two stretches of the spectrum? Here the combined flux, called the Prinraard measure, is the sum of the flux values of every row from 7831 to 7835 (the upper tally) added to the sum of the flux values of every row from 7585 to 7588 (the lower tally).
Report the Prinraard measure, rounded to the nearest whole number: 239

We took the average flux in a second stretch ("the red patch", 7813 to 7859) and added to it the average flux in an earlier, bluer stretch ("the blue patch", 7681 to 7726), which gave 127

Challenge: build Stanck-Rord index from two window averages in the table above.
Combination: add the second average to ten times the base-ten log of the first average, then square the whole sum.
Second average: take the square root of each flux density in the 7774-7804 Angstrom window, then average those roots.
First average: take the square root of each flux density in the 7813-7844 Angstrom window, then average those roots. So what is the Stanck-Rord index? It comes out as 289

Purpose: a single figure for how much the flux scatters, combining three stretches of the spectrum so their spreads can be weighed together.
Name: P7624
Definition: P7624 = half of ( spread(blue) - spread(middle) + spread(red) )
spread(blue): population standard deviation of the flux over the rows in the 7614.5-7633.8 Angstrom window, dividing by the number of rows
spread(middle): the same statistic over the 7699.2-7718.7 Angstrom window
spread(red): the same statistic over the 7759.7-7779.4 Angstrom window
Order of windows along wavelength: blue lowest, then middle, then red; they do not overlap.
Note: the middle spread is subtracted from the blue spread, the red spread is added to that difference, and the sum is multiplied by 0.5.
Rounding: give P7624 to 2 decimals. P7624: 1.64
